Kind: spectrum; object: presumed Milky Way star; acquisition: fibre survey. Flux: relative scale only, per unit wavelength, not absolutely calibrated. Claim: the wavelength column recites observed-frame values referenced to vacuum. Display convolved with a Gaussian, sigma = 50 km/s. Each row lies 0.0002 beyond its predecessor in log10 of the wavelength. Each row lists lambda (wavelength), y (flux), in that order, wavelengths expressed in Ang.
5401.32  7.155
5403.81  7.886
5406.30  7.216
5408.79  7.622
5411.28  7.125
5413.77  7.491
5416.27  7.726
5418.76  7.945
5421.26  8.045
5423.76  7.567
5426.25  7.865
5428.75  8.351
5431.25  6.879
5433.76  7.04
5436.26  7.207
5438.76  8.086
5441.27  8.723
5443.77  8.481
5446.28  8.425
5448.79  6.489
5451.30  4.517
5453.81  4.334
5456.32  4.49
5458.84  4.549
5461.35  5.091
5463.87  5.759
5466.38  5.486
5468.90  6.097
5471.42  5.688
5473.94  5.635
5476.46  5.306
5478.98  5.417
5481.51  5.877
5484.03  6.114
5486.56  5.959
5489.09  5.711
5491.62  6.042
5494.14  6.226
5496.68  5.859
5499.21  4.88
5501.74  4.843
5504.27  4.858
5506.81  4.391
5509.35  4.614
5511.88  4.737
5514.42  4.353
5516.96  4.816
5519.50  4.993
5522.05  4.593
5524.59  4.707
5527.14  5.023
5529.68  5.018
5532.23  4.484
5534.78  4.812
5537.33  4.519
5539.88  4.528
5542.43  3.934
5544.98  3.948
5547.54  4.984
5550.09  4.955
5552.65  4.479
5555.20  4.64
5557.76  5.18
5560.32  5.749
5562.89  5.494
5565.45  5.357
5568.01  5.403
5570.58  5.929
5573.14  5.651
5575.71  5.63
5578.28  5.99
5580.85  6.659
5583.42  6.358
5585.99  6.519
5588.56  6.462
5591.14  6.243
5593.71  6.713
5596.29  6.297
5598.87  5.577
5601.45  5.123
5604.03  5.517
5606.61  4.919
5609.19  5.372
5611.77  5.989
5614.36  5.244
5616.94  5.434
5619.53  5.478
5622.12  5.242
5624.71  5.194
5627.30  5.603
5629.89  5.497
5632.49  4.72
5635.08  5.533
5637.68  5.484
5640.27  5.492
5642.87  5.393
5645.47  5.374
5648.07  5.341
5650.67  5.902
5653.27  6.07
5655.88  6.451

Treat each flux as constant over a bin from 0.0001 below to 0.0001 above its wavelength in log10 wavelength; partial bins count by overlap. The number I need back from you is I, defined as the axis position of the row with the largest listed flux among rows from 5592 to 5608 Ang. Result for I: 5593.71 Ang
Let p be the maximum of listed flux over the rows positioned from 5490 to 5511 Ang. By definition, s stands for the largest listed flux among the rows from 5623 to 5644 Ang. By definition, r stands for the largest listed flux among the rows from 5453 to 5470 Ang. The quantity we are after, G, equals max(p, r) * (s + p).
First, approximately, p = 6.226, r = 6.097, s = 5.603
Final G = 73.6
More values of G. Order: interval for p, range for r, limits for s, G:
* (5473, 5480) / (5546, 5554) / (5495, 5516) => 64.8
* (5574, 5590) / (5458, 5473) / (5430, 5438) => 92.3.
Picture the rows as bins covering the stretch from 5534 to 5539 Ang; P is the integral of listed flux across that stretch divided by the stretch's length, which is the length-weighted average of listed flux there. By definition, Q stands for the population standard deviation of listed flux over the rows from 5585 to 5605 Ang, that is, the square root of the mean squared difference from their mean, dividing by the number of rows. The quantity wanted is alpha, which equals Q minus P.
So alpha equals -4.1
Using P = 4.6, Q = 0.54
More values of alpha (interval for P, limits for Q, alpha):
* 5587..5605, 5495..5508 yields -5.5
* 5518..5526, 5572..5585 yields -4.4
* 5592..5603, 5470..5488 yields -5.7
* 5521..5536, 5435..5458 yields -3.0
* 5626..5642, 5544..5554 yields -5.0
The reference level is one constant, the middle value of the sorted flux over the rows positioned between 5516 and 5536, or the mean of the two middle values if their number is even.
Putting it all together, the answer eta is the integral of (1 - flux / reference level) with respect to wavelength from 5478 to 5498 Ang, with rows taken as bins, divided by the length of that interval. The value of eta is -0.226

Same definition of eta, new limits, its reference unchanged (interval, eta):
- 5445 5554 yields -0.070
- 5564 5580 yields -0.181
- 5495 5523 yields -0.004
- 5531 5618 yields -0.125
